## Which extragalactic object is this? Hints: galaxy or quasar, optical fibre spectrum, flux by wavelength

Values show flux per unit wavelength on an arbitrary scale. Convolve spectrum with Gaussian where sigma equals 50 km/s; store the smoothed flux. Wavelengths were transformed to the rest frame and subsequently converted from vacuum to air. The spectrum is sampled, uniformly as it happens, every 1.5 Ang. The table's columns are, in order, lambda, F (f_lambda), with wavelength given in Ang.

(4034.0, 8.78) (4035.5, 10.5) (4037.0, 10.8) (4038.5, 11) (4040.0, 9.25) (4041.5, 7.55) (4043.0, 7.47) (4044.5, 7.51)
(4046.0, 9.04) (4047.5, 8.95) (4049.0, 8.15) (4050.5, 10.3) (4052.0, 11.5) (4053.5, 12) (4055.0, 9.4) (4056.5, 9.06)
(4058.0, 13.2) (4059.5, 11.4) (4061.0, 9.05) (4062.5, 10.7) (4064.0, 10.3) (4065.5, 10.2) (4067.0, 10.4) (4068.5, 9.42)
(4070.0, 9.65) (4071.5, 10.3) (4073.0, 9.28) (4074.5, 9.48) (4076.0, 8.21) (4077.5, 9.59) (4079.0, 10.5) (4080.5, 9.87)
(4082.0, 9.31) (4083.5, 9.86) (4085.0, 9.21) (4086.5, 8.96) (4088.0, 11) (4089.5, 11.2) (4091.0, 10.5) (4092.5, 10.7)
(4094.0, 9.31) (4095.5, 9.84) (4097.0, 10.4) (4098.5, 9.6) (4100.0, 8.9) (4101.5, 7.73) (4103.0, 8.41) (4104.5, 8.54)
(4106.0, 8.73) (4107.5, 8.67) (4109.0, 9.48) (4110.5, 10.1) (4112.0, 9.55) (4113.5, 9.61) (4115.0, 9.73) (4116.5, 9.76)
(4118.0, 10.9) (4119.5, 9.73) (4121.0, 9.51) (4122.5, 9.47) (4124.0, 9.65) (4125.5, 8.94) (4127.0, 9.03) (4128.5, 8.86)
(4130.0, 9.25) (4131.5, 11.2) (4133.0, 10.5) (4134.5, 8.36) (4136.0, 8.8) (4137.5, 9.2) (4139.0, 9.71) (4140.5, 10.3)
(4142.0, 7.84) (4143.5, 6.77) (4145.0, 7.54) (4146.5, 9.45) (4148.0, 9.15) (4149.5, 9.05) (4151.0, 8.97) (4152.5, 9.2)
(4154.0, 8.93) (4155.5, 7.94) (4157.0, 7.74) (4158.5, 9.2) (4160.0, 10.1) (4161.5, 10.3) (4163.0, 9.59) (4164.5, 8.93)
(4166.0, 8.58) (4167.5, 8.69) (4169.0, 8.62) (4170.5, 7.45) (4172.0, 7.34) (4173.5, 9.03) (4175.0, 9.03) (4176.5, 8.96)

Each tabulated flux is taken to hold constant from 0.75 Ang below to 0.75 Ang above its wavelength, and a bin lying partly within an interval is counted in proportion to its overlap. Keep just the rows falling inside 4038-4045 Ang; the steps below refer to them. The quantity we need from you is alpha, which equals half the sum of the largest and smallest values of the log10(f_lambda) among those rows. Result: 0.96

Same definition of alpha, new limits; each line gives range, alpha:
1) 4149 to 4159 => 0.93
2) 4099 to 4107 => 0.92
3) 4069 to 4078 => 0.96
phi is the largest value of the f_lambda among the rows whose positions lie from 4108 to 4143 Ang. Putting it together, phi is 11.2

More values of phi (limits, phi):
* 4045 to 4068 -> 13.2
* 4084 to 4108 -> 11.2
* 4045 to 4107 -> 13.2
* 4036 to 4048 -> 11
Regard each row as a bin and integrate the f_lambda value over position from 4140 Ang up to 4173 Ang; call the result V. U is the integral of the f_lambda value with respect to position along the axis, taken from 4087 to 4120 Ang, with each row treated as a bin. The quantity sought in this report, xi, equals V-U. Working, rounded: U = 318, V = 287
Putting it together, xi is -31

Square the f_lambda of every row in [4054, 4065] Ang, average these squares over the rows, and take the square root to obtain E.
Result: 10.5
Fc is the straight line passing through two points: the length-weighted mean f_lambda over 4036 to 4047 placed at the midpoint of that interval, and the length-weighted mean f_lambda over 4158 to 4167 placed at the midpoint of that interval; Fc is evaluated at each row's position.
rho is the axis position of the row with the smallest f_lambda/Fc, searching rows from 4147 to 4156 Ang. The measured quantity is 4155.5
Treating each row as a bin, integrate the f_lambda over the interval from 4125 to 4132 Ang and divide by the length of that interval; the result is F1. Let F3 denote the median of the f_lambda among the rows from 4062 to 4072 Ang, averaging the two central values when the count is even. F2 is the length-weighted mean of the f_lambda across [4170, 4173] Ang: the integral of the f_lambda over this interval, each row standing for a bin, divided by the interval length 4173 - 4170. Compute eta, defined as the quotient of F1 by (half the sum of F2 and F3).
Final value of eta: 1.06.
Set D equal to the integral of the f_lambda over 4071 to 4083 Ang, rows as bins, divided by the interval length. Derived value 9.6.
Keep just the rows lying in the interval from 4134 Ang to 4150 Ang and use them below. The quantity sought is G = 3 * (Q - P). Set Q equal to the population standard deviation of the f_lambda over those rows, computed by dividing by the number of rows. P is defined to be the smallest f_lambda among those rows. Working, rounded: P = 6.77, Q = 0.98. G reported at -17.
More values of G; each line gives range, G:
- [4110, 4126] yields -25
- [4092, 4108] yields -21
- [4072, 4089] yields -22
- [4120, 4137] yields -23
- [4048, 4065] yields -20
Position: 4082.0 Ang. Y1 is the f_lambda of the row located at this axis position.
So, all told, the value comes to 9.31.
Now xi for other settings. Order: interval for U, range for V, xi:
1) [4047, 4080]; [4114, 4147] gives -25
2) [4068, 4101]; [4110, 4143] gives -8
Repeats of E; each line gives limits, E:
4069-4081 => 9.6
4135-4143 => 9.2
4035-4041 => 10.4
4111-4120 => 9.9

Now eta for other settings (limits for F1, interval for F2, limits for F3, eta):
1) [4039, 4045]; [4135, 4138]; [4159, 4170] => 0.91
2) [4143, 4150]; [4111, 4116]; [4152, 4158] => 0.93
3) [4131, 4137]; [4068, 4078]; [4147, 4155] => 1.04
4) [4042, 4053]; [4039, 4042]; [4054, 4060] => 0.95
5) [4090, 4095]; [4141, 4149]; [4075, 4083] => 1.14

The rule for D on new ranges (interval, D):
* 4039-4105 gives 9.7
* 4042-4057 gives 9.3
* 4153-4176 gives 8.8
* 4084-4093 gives 10.2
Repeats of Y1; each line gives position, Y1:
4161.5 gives 10.3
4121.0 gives 9.51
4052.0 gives 11.5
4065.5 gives 10.2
